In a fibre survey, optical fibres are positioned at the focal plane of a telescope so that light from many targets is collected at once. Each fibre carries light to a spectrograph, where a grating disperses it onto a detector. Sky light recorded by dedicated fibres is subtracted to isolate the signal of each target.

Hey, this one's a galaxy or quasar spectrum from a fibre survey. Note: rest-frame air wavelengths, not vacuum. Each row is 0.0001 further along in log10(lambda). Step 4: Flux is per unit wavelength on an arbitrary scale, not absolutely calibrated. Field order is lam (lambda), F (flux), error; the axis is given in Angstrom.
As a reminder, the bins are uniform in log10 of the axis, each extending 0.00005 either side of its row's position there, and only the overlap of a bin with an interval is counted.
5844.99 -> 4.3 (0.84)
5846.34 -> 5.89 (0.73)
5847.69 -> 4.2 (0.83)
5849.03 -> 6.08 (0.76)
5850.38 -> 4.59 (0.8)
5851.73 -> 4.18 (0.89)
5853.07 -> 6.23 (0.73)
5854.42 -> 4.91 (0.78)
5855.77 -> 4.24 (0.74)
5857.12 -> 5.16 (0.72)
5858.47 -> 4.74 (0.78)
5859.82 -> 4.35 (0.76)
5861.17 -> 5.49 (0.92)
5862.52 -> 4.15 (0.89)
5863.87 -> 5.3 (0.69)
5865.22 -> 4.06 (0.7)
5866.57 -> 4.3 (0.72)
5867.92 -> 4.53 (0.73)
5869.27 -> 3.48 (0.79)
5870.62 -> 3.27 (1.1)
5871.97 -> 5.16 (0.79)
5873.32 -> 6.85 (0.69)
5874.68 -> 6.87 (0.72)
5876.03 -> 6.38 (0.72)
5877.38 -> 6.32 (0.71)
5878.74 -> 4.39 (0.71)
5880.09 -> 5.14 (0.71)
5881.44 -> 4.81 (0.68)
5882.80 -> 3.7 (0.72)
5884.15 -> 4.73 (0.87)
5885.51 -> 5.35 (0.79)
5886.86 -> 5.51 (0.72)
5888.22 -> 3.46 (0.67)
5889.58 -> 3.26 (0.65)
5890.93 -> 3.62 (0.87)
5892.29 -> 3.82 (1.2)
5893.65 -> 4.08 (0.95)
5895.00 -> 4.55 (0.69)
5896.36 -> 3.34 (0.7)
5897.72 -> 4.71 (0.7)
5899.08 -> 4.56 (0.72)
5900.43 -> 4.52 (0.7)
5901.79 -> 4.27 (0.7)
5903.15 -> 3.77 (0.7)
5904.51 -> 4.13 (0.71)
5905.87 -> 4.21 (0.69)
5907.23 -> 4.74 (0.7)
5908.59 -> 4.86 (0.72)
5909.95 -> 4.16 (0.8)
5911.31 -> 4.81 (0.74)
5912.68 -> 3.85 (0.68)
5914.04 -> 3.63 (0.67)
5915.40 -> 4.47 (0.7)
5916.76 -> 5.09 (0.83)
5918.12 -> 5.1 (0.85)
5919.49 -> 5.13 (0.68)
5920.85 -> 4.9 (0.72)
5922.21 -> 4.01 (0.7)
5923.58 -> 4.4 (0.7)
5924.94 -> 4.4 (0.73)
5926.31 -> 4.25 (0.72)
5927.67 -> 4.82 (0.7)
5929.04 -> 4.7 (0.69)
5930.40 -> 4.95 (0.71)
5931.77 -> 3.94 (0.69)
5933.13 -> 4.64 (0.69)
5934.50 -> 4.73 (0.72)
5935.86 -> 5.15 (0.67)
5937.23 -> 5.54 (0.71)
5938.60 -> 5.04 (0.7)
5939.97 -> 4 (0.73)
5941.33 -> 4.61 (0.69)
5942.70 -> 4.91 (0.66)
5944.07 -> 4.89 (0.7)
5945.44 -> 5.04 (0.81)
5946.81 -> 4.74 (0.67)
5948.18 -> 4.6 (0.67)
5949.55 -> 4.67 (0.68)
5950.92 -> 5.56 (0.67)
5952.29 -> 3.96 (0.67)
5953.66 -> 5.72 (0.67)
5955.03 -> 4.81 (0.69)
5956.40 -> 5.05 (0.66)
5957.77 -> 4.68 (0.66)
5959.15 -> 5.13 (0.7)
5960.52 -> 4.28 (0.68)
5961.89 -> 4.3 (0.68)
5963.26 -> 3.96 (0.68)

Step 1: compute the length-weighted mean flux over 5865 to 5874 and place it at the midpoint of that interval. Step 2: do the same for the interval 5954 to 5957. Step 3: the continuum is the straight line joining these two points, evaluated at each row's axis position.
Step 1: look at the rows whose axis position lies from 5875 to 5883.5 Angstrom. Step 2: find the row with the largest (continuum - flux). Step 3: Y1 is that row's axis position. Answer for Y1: 5882.80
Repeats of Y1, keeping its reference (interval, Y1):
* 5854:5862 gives 5855.77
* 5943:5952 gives 5948.18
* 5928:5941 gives 5931.77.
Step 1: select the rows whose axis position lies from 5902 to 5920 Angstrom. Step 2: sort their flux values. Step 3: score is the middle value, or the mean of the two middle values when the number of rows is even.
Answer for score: 4.47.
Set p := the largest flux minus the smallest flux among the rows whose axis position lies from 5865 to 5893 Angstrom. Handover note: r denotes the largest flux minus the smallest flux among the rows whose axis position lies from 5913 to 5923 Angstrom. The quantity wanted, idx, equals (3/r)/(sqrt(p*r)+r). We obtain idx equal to 0.52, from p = 3.61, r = 1.50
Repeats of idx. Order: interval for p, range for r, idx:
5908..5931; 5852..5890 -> 0.14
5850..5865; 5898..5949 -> 0.40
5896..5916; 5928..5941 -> 0.59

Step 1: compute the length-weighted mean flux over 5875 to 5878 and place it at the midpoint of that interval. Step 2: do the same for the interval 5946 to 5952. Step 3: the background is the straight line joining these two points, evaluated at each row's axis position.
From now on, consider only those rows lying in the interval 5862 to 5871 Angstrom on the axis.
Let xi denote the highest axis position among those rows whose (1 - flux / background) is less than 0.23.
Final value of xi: 5863.87 Angstrom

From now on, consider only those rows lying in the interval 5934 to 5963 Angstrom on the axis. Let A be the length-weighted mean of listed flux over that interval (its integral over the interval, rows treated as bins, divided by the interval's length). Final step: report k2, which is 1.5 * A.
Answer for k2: 7.23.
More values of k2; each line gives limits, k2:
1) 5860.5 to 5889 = 7.37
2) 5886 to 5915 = 6.29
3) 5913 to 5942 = 6.95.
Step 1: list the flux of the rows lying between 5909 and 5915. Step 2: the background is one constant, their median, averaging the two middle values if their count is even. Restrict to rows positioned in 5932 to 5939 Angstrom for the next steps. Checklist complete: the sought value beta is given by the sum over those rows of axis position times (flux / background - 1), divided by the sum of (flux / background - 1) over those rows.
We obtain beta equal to 5936.3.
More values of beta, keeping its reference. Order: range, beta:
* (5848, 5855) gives 5851.6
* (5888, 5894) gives 5889.6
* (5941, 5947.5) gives 5944.2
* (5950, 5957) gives 5953.6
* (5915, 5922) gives 5918.4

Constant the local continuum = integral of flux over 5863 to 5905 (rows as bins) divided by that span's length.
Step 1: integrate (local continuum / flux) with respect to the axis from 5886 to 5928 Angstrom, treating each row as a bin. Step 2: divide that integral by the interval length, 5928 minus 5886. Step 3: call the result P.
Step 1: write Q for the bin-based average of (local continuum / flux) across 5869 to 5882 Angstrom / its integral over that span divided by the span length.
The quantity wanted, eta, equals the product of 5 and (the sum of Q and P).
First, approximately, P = 1.08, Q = 0.92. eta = 10.0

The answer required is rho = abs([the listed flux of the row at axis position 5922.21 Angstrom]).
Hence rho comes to 4.01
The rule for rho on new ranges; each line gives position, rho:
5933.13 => 4.64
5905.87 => 4.21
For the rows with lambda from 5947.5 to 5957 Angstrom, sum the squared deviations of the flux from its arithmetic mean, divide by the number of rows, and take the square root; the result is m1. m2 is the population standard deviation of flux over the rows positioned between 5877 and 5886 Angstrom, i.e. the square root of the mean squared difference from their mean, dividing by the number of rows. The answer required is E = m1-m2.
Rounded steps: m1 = 0.56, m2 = 0.76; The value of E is -0.20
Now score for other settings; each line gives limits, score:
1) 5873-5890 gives 5.14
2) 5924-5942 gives 4.70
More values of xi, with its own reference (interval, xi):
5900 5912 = 5911.31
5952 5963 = 5961.89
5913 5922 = 5920.85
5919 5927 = 5926.31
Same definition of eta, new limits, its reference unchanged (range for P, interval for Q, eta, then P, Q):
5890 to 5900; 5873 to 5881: 9.7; 1.14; 0.80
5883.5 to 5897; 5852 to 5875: 10.6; 1.14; 0.99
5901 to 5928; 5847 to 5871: 10.3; 1.04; 1.01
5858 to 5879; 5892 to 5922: 10.1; 0.97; 1.06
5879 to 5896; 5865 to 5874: 10.8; 1.09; 1.07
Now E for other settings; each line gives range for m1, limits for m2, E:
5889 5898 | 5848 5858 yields -0.24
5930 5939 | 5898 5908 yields 0.16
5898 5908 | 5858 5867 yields -0.23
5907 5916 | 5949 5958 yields -0.10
